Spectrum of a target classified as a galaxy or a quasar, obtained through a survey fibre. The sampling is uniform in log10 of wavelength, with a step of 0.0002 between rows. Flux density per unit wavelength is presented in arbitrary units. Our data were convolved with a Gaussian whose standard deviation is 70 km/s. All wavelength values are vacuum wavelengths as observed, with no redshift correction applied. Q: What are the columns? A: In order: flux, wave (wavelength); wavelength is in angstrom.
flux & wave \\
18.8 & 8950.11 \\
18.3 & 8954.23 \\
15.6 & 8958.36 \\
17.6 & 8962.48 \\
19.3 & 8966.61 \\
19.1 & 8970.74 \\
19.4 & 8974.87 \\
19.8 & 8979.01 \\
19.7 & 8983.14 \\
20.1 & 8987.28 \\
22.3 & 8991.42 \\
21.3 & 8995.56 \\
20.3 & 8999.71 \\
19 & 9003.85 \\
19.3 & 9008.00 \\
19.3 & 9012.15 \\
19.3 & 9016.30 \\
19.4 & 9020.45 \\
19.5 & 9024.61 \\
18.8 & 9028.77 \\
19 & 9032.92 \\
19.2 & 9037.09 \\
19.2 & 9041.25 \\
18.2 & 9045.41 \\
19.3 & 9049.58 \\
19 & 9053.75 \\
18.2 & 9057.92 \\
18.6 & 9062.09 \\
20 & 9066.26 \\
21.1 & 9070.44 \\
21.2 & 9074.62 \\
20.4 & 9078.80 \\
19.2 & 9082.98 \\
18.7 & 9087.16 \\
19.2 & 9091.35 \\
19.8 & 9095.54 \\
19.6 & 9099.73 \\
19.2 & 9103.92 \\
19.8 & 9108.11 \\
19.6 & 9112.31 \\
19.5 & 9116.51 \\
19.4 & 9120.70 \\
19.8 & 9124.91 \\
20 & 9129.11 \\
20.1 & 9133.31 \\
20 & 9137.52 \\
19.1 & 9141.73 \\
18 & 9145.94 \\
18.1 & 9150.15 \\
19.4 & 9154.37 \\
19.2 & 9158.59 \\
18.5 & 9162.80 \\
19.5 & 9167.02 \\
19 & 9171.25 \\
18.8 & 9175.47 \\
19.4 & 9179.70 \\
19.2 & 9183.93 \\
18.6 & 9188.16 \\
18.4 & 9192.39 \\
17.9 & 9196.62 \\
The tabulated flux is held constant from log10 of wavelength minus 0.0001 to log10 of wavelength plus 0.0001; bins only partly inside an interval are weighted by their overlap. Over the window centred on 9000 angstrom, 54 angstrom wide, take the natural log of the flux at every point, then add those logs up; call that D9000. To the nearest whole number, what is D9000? 39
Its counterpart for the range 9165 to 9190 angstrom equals 18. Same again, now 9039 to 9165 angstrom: 89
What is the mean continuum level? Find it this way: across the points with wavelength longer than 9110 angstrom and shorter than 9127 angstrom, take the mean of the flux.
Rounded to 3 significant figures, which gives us 19.6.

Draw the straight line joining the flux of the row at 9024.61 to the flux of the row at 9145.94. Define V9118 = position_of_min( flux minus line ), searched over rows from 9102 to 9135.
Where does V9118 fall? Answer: 9103.92 angstrom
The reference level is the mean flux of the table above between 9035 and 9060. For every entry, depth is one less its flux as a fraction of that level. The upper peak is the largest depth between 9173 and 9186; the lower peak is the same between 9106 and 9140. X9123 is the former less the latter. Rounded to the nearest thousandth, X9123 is 0.032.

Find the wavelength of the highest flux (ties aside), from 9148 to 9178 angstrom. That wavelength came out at 9167.02 angstrom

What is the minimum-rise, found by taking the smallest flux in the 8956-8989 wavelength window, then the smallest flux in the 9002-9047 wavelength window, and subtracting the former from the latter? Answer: 2.6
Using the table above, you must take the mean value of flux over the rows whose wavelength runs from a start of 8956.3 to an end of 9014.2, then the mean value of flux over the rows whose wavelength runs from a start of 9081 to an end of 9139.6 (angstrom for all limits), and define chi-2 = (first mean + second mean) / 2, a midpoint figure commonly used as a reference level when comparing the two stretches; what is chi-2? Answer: 19.5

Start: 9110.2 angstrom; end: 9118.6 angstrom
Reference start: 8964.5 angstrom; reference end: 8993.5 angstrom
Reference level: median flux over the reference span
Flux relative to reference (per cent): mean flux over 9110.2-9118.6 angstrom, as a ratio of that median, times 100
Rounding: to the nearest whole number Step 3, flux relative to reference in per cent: 99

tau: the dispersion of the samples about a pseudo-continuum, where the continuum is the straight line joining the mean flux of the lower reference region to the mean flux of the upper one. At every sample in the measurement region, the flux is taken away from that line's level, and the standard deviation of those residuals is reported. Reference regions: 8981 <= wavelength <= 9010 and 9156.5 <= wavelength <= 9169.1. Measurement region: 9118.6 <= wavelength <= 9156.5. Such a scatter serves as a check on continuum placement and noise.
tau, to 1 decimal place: 0.7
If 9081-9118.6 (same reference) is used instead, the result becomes 0.4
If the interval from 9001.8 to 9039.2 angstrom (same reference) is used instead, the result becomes 0.2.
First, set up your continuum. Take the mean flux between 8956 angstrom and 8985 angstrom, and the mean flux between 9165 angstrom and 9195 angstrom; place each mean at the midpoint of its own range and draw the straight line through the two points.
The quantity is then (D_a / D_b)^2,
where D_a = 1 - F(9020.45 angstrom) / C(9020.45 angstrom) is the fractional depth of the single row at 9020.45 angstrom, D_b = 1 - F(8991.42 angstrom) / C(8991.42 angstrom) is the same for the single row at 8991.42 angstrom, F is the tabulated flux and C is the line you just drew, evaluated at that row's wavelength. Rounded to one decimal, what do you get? 0.0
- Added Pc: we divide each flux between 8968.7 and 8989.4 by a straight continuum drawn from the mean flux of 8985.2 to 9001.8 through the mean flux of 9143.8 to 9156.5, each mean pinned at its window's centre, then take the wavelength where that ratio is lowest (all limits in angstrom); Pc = 8970.74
